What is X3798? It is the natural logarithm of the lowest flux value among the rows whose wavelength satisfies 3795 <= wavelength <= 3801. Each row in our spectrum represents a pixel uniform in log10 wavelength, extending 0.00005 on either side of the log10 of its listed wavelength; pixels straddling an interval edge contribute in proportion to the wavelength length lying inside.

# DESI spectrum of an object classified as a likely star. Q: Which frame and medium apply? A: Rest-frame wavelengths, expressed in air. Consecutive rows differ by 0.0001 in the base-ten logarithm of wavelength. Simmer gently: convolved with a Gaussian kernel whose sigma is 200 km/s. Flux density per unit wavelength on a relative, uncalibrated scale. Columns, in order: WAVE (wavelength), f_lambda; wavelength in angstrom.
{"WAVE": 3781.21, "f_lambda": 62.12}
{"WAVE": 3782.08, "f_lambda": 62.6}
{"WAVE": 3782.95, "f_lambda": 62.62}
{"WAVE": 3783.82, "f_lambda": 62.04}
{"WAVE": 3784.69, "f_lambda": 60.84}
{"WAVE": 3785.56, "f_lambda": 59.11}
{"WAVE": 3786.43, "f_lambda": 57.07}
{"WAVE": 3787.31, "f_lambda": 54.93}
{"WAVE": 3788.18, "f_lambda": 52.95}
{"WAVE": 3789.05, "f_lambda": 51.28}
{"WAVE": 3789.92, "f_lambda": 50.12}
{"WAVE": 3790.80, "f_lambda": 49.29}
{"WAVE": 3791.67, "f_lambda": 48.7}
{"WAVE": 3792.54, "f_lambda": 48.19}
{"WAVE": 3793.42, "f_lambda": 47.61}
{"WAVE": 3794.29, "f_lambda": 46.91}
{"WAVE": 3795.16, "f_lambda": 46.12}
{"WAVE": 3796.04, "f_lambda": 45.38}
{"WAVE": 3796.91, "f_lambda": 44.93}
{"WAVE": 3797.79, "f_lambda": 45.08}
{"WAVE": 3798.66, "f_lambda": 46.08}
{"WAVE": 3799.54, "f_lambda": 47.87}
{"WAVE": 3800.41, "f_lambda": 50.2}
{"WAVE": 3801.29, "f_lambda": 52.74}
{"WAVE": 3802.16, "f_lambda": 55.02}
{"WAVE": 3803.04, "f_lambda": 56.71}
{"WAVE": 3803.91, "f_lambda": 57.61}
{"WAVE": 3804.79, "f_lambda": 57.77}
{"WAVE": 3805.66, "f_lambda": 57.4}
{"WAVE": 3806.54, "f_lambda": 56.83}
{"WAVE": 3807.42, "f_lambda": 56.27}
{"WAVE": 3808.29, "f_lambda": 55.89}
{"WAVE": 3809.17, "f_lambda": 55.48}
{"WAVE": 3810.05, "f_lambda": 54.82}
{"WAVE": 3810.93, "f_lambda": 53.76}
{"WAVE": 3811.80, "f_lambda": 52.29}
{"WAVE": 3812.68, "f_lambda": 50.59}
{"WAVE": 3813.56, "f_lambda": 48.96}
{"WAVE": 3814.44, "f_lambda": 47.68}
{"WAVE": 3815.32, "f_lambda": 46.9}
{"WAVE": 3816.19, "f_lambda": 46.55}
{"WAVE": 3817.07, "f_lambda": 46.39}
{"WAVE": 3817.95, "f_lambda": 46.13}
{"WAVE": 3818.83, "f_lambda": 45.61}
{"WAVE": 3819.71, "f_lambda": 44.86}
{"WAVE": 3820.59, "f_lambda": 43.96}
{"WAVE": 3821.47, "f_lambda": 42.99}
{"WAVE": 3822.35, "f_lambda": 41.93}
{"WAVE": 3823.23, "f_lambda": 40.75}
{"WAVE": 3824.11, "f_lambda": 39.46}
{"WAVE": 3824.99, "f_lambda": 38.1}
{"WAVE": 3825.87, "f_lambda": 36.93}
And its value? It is 3.81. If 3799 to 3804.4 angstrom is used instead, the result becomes 3.87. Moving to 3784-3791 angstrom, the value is 3.90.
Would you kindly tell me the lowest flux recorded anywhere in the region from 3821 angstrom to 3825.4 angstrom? 38.1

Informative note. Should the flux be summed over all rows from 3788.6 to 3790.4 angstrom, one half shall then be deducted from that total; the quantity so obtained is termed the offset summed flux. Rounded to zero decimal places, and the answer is 101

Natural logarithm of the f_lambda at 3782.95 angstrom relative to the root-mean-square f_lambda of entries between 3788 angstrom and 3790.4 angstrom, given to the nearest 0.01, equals 0.20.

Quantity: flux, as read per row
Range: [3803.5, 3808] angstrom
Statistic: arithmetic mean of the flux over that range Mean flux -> 57.2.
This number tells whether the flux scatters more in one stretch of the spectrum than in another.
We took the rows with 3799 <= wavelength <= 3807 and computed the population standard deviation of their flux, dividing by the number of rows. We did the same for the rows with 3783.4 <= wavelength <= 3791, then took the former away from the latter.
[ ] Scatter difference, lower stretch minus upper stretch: 1.0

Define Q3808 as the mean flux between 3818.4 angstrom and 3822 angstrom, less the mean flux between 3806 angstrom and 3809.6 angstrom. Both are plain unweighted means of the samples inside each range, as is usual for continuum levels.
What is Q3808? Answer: -12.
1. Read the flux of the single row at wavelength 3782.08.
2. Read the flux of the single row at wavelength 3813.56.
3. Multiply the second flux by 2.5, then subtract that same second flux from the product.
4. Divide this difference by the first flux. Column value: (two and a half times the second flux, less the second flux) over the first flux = 1.17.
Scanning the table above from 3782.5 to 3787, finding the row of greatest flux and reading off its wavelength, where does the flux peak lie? 3782.95 angstrom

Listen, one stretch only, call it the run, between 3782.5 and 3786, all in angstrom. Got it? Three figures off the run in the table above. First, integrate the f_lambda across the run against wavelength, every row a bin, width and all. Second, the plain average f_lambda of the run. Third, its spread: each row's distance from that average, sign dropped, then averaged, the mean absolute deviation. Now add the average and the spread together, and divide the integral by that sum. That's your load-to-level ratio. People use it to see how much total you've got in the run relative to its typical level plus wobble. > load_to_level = 3.4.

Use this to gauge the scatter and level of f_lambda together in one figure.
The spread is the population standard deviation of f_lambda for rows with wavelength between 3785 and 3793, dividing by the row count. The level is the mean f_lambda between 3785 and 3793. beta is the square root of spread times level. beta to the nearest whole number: 14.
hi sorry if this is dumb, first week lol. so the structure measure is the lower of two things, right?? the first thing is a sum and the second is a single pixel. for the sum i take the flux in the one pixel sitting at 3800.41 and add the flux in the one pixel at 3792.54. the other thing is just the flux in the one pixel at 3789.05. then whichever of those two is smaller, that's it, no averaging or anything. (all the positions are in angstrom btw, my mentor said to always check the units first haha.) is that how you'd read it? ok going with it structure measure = 51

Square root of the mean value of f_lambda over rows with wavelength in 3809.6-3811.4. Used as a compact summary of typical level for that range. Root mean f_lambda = 7.37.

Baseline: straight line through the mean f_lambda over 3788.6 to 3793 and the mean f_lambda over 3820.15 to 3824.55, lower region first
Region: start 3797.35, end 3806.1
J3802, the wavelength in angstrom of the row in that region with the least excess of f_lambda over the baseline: 3797.79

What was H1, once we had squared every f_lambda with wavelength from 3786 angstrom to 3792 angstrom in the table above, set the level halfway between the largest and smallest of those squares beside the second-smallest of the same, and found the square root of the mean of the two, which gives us 51.2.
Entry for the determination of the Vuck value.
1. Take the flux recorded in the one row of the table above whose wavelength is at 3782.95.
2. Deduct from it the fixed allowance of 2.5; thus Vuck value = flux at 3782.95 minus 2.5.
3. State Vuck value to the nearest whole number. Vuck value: 60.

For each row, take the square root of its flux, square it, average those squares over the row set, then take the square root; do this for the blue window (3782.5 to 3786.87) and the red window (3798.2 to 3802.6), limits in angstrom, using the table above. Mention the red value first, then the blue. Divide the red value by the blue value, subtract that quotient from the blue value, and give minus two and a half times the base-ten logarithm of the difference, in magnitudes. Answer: -2.09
